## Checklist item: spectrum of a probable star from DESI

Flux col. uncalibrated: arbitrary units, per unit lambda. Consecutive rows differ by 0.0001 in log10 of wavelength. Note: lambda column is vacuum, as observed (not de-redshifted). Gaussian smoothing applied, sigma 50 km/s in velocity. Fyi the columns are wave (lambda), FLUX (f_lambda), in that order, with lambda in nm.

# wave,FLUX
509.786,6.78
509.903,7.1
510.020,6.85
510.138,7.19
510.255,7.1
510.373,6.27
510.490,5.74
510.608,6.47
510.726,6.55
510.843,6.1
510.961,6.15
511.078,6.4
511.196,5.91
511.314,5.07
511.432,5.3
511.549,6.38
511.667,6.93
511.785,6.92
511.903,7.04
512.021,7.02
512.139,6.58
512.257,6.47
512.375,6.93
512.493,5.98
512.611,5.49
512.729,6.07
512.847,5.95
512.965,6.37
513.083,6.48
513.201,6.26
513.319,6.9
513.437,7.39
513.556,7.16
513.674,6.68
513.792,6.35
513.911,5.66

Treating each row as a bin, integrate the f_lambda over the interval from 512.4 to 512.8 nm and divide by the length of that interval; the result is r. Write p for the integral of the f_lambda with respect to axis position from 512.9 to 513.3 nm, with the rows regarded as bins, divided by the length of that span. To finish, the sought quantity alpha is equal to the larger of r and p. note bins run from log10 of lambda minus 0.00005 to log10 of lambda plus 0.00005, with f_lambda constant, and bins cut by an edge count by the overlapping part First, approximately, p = 6.4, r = 5.9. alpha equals 6.43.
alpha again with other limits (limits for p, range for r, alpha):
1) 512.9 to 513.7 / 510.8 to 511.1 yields 6.75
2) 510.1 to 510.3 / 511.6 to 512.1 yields 7.16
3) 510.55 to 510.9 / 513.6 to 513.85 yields 6.57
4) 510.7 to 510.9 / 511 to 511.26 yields 6.31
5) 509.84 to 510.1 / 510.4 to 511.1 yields 7.00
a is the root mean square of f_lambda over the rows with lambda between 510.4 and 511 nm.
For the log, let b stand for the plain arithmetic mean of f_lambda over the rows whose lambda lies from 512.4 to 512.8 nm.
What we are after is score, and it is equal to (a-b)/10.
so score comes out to 0.04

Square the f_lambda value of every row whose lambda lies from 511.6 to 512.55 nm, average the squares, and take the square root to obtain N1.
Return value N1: 6.74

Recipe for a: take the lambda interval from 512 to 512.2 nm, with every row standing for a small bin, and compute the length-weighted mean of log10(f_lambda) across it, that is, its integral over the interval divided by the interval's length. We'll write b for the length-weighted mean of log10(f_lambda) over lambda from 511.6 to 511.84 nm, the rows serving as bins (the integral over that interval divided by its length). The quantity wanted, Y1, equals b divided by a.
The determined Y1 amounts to 1.01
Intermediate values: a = 0.83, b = 0.84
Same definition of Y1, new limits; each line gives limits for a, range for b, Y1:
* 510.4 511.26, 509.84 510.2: 1.07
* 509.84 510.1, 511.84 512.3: 0.98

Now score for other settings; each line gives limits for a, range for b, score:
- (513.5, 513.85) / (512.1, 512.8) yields 0.05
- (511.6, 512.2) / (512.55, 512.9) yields 0.11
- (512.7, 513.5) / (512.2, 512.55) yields 0.00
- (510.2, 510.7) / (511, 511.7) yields 0.04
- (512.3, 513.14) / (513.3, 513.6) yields -0.10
